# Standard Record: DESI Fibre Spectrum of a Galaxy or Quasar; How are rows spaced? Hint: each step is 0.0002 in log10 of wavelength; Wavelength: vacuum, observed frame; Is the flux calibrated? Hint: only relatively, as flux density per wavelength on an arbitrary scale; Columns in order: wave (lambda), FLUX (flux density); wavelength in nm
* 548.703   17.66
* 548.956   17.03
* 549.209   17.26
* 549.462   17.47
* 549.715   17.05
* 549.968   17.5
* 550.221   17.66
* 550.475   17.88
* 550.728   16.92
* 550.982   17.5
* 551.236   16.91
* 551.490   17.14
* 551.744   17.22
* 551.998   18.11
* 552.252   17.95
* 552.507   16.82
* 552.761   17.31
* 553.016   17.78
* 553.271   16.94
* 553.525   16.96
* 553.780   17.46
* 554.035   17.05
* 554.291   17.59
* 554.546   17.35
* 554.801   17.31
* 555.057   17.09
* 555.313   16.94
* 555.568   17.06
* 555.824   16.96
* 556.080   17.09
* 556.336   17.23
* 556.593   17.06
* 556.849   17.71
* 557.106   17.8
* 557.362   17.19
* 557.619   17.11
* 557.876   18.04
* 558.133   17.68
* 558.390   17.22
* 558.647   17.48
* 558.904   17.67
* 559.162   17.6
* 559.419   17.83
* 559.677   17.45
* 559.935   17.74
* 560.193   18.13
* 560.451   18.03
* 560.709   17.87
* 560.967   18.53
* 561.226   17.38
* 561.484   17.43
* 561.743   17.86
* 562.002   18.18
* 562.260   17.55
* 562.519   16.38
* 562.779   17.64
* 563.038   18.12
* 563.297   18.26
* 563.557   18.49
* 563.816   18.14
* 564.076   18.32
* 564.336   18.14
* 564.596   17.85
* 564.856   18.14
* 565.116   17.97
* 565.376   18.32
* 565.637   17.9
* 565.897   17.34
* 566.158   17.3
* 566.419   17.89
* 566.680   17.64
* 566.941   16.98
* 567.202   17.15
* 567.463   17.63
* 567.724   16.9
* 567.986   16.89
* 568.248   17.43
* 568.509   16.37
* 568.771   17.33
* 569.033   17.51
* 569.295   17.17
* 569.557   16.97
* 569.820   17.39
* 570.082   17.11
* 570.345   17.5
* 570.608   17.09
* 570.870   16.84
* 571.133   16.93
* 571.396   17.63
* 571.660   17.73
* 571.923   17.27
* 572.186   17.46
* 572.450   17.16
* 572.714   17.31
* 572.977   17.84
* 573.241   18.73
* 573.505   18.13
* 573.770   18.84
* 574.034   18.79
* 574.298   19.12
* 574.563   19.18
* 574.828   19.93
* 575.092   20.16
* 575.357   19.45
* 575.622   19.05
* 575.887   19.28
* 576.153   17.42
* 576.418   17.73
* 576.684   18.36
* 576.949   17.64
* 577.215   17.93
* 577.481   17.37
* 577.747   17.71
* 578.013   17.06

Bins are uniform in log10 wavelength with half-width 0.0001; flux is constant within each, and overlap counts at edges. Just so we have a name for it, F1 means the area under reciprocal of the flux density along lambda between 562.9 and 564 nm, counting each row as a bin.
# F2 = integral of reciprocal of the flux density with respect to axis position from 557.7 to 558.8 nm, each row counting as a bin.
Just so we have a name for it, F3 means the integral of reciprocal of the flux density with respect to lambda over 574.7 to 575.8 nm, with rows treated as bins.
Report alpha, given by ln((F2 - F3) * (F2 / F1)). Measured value -5.0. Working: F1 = 0.060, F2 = 0.063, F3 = 0.06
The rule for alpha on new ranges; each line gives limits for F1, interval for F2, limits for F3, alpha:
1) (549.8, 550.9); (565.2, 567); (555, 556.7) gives -5.6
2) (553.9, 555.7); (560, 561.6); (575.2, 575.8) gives -3.0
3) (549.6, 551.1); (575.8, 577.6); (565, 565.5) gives -2.5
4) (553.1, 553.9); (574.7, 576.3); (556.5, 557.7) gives -3.6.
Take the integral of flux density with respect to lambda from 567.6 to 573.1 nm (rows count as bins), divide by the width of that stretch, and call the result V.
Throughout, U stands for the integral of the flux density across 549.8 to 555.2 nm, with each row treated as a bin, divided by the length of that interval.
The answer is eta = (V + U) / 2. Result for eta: 17.3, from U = 17.35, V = 17.2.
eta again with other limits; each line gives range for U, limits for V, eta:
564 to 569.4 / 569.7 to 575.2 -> 17.8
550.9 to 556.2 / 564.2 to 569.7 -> 17.4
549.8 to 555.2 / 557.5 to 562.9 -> 17.5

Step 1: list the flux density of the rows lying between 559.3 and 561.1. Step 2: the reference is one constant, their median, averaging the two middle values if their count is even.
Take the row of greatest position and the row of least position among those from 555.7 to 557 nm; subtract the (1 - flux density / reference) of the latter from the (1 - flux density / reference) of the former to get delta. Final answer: -0.042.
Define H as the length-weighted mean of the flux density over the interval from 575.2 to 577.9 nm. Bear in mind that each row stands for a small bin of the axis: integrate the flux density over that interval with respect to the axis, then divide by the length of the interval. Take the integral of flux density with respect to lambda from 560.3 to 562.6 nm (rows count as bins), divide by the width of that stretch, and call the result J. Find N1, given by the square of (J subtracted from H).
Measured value 0.22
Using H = 18.2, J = 17.7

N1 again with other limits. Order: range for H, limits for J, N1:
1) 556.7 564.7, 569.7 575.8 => 0.13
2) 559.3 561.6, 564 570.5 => 0.12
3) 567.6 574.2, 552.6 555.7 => 0.05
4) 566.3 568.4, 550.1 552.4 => 0.03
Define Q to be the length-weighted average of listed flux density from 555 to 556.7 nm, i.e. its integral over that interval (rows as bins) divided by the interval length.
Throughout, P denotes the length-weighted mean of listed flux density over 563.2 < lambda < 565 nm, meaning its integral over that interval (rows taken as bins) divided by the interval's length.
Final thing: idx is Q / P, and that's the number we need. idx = 0.94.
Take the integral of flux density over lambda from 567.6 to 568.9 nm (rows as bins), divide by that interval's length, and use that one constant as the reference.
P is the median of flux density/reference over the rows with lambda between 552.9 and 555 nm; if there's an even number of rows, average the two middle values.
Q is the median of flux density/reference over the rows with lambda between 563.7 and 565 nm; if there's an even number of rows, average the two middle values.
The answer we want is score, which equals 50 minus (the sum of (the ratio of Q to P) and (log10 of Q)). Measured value 48.9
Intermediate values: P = 1.02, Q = 1.07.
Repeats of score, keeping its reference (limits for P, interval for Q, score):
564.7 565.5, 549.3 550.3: 49.0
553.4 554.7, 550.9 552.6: 49.0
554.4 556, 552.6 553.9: 49.0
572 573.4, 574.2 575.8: 48.8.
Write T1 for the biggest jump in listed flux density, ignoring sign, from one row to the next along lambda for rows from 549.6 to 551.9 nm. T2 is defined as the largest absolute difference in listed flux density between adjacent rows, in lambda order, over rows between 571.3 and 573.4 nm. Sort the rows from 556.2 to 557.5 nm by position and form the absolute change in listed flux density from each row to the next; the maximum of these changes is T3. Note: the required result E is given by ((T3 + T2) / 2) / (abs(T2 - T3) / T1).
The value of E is 3.1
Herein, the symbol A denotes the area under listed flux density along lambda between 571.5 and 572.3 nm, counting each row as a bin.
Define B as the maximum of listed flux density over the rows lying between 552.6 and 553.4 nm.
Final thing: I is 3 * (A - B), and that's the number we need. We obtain -11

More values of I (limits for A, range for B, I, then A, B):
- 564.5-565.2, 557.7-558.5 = -16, 12.6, 18.04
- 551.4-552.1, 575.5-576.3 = -21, 12.2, 19.28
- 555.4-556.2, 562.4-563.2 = -13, 13.6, 18.12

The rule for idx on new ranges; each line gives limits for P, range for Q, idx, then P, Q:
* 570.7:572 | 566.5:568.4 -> 1.00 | 17.3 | 17.24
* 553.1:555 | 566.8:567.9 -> 1.00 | 17.2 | 17.16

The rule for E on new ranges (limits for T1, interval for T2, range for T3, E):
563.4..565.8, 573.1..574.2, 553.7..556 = 1.5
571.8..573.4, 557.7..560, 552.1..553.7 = 1.1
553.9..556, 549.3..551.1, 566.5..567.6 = 1.5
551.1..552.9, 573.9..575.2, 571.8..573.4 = 6.6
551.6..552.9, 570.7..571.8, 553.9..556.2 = 4.4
